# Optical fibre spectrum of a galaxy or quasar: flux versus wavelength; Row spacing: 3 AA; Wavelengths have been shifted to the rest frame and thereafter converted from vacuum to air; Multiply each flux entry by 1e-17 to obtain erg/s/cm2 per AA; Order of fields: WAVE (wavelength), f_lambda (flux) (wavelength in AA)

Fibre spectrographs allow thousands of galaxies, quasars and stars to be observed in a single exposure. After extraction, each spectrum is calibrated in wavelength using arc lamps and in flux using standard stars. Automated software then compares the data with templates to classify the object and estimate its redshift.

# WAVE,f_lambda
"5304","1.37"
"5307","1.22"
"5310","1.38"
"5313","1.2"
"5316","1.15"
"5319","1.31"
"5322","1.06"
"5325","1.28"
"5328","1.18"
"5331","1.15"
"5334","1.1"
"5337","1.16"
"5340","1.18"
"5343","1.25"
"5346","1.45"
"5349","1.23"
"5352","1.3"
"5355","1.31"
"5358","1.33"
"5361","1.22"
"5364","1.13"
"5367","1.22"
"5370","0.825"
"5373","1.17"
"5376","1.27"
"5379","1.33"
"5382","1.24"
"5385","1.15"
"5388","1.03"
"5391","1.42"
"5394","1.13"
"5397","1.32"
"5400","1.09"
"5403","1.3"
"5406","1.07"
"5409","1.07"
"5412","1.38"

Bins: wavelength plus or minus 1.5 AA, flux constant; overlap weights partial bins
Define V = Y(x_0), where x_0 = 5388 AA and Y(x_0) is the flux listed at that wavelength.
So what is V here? 1.03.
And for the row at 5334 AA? 1.1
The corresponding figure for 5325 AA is 1.28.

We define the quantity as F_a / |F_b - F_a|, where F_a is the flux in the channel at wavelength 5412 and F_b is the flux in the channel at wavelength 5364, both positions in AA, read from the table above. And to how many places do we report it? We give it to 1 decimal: 5.5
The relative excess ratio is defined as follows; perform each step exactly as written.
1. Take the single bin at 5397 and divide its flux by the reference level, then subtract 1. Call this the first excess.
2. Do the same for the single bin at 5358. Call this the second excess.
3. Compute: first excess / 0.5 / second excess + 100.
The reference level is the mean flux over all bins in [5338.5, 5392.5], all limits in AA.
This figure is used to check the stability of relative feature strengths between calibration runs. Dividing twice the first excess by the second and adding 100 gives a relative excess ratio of 102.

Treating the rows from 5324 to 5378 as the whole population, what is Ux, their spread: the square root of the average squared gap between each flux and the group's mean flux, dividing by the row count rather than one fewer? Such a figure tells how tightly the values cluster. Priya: 0.12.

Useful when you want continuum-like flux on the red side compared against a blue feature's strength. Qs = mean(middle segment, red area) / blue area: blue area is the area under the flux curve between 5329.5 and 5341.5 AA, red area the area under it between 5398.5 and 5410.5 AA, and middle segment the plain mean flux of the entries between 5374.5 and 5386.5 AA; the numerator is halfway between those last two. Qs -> 0.539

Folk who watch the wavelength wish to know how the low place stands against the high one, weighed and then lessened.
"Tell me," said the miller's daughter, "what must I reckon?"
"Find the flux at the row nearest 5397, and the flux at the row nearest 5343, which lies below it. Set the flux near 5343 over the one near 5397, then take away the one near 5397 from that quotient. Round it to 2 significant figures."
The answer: -0.37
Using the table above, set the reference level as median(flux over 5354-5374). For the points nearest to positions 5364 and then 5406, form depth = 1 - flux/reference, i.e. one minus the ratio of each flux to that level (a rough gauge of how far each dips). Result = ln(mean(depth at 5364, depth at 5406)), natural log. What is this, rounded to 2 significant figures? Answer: -2.3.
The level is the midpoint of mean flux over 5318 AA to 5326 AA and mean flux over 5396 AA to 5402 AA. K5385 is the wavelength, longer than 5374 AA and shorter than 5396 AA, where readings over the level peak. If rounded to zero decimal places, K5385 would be 5391 AA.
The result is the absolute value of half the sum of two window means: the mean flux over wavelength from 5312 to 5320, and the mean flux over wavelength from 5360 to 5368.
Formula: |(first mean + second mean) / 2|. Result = 1.20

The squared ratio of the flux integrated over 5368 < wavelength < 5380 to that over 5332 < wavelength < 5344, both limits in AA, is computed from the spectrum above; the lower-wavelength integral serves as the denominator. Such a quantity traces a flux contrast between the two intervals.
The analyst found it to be 0.96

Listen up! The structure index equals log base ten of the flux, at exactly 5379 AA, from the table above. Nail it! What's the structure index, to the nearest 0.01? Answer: 0.12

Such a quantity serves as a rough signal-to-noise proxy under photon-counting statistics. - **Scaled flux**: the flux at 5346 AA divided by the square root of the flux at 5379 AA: 1.26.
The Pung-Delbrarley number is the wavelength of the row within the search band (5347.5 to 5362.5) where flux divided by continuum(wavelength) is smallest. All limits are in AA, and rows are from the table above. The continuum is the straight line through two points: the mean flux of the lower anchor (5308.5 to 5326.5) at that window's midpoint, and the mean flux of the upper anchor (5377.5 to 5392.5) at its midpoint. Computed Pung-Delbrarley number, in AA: 5361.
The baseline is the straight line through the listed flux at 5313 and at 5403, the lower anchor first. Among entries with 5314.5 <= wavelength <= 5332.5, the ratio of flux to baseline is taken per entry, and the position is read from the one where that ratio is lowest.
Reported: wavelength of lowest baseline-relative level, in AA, 5322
